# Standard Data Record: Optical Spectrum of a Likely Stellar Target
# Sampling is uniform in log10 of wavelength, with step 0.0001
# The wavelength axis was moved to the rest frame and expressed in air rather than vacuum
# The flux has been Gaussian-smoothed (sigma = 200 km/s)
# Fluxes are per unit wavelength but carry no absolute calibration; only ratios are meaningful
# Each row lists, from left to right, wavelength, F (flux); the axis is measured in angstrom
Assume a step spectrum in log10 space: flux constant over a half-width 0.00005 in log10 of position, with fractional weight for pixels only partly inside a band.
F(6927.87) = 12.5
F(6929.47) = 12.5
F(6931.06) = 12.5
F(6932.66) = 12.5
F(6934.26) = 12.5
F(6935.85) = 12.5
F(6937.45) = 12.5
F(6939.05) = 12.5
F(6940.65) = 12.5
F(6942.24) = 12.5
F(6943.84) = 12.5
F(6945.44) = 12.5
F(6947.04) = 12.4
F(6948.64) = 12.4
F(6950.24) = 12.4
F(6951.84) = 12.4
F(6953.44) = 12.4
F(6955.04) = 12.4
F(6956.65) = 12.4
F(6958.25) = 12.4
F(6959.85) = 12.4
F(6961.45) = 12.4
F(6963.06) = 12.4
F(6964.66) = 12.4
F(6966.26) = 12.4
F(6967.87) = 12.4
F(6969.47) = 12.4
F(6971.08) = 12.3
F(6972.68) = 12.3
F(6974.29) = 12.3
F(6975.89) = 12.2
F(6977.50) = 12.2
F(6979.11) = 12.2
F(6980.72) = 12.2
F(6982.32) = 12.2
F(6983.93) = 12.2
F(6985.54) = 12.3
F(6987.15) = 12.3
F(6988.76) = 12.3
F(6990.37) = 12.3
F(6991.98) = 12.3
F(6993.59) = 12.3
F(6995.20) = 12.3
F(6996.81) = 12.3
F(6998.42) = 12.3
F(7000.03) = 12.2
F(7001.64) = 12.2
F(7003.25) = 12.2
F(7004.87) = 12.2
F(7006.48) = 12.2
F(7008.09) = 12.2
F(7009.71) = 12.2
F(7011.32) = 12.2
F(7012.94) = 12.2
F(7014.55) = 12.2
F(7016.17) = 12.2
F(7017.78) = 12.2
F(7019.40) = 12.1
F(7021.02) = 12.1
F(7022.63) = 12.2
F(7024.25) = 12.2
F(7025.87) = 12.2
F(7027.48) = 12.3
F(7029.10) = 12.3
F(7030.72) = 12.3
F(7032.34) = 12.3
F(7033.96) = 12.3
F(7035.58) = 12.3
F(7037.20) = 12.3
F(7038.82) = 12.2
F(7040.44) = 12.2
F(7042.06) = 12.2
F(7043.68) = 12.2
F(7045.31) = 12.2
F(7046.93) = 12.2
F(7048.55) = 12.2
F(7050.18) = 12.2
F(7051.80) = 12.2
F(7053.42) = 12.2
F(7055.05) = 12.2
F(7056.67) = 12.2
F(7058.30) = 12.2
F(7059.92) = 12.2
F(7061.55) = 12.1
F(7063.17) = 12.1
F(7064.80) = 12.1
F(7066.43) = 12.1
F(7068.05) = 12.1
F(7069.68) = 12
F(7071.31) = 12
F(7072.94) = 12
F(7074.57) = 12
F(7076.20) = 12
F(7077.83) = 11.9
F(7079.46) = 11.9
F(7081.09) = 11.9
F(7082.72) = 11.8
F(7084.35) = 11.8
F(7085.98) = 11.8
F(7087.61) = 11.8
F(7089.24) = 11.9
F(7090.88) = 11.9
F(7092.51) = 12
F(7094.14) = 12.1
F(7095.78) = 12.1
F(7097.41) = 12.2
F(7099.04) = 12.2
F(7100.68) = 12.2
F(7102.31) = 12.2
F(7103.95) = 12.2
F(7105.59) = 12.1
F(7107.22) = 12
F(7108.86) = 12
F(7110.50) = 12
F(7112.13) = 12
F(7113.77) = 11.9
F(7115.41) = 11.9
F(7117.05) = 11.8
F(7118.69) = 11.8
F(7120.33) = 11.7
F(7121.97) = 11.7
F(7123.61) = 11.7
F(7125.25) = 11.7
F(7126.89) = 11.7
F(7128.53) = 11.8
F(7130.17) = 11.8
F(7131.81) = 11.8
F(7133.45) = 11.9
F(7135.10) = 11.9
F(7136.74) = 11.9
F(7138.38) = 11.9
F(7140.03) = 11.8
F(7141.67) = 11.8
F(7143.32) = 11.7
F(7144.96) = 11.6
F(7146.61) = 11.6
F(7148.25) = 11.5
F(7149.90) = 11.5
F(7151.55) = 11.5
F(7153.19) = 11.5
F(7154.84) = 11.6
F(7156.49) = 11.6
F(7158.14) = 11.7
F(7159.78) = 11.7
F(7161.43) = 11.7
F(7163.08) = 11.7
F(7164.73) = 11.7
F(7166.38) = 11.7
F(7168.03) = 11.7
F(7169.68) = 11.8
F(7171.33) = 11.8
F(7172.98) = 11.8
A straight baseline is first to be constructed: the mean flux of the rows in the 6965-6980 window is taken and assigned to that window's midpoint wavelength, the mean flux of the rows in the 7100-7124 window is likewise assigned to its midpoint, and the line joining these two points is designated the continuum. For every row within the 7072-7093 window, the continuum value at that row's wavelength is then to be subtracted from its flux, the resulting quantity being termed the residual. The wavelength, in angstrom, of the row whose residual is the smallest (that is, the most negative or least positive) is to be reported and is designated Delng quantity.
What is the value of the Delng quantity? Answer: 7082.72 angstrom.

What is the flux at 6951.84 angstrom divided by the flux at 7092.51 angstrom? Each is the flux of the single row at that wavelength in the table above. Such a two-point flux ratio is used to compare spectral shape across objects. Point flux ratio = 1.03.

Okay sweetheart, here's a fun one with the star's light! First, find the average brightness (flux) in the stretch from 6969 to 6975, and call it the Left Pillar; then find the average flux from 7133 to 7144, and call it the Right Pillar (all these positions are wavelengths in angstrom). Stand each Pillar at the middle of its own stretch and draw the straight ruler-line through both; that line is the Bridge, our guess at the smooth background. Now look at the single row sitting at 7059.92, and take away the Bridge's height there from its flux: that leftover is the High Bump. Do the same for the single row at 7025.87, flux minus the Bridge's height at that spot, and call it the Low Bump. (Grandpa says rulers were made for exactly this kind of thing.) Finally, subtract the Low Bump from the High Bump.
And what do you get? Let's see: 0.10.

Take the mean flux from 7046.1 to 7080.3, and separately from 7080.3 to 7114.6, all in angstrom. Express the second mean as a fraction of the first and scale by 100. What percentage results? 99.2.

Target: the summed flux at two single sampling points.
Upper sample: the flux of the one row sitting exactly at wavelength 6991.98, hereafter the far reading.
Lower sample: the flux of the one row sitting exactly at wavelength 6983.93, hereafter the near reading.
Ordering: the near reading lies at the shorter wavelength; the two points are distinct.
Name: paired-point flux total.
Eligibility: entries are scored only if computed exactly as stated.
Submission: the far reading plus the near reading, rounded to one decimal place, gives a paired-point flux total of 24.5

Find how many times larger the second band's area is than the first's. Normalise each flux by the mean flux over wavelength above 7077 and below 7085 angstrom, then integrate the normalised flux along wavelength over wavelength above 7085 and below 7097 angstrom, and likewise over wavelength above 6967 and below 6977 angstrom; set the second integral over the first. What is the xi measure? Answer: 0.9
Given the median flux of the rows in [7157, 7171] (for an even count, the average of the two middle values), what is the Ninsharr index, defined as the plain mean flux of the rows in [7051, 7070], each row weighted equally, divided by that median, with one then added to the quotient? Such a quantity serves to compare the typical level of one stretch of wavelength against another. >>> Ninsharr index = 2.04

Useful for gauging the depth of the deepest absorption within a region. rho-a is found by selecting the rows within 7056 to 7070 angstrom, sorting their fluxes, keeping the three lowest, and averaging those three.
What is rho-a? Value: 12.1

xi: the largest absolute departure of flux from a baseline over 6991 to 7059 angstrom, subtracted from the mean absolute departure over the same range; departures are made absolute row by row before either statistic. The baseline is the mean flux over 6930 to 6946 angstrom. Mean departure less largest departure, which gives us -0.12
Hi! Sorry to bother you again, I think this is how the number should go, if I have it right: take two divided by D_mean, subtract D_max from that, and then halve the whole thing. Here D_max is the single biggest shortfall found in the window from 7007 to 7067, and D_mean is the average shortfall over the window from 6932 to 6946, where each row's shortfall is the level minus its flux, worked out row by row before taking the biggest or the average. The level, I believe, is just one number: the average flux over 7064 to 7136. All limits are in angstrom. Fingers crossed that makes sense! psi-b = -1.7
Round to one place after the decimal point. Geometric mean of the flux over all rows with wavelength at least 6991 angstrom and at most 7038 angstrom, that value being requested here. 12.2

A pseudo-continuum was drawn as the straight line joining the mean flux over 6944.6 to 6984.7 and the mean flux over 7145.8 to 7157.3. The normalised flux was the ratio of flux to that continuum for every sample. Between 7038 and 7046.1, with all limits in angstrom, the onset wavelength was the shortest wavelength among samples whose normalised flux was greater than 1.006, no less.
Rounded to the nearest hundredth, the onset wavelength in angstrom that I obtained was 7038.82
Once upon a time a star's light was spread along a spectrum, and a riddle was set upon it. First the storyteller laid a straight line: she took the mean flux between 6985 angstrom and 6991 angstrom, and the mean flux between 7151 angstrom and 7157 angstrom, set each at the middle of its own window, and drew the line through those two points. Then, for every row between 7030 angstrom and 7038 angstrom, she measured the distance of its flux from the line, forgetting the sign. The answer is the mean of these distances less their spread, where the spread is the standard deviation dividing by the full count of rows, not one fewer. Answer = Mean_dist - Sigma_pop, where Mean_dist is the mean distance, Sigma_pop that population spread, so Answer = 0.20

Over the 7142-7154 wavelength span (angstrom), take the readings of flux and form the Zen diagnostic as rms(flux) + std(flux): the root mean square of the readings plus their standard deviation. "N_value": 11.6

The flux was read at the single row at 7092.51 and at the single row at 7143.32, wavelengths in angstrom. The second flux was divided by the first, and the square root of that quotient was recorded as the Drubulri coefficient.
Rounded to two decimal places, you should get 0.99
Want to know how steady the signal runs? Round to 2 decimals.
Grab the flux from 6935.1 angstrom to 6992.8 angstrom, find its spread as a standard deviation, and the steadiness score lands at 0.10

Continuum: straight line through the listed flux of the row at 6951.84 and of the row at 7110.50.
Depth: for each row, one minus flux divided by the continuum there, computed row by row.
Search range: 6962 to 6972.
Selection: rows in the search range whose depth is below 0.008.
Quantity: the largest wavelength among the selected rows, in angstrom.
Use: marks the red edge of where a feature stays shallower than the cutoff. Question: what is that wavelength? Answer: 6971.08 angstrom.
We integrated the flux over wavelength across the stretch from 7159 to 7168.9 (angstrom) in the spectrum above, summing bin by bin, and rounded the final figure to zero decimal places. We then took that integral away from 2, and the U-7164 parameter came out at -114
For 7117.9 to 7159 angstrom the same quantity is -479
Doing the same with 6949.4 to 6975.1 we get -316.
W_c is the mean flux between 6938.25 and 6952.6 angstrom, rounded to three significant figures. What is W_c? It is 12.5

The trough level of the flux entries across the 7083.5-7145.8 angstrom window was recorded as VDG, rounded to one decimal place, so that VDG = 11.6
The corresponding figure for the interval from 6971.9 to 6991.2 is 12.2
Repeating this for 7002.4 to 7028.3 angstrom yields 12.1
